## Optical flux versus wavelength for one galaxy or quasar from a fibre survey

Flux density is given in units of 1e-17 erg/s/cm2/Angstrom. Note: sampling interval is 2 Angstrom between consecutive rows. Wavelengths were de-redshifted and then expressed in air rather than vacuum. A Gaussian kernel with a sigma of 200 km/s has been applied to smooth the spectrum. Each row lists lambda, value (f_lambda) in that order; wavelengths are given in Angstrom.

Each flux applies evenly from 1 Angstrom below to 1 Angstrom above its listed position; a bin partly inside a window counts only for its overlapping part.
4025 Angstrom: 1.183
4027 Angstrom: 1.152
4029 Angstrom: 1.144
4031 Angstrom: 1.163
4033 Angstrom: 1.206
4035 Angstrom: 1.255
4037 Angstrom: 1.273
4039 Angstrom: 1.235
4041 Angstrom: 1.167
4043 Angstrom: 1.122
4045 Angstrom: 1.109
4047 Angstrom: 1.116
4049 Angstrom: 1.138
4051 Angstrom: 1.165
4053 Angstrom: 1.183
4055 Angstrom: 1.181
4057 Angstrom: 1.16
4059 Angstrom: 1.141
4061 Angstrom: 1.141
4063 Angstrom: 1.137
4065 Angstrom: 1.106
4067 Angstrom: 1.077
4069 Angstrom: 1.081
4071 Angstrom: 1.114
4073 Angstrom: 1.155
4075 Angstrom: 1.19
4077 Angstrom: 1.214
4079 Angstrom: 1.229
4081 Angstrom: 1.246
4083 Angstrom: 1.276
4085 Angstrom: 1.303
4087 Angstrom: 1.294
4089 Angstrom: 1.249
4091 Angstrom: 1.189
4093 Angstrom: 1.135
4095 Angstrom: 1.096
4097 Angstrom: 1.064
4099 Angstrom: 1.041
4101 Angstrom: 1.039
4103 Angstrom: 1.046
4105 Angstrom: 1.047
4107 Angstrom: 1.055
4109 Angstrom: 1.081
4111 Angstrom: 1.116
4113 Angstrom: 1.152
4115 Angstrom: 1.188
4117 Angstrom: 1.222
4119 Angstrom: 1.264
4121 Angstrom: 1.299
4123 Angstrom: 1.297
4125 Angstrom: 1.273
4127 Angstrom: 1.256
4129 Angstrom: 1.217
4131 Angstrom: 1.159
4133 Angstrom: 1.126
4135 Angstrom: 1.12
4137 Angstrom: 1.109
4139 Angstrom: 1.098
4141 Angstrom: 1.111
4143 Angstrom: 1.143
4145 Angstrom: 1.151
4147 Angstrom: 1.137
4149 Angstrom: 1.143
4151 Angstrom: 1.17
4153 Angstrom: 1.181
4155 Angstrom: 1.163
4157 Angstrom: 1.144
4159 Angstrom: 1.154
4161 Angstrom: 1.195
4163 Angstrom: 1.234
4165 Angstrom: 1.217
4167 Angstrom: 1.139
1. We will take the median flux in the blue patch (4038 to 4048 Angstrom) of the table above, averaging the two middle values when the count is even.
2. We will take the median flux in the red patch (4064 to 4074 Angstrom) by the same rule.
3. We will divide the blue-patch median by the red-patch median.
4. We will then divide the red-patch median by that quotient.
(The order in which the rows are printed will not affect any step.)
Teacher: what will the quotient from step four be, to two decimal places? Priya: 1.09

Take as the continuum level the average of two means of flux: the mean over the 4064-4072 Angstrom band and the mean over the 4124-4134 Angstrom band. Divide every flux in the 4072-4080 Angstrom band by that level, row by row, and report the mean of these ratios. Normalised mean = 1.04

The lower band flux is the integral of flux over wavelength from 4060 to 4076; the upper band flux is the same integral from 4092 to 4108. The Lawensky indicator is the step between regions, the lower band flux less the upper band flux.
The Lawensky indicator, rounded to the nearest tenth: 1.0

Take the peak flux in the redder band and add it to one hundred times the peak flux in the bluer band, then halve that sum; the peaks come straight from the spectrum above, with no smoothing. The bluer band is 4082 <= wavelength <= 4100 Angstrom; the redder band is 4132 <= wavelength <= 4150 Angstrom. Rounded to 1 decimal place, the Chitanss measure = 65.7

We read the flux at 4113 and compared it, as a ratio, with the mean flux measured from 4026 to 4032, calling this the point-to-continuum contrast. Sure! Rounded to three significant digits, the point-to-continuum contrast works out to 0.999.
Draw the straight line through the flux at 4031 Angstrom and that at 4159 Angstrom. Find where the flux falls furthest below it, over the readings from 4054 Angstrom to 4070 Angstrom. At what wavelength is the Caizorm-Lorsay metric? 4067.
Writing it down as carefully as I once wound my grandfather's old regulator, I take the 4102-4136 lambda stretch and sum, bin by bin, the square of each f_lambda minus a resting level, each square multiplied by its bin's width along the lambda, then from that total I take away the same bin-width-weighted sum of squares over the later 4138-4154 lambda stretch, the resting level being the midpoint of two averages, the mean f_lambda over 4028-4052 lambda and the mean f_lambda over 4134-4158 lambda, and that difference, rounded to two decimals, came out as 0.24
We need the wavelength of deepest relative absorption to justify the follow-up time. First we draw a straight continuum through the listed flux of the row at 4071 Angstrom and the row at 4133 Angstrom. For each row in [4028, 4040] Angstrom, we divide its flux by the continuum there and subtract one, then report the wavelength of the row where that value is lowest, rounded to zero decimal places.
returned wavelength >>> 4029 Angstrom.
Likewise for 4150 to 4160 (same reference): 4157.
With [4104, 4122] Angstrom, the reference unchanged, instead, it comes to 4105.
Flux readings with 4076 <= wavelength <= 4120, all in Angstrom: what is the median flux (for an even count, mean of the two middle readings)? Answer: 1.17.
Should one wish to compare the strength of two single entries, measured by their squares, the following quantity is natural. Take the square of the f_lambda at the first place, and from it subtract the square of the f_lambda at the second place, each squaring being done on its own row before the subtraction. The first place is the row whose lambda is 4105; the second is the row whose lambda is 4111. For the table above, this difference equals -0.15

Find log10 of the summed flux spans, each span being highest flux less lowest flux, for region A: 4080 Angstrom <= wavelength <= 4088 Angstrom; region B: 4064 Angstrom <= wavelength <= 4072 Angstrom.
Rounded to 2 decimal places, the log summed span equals -1.03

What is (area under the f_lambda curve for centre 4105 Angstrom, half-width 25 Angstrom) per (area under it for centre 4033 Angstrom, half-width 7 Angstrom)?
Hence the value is 3.5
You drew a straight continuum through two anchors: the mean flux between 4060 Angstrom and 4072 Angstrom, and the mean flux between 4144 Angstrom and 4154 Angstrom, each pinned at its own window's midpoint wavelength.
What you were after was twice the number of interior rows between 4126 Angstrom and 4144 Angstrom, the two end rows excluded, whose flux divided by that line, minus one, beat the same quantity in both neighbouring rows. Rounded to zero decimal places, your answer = 0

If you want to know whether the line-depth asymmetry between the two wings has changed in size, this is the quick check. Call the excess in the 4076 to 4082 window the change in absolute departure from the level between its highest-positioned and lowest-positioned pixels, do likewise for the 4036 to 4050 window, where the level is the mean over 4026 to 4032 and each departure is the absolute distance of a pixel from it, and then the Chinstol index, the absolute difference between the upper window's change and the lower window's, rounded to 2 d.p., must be 0.14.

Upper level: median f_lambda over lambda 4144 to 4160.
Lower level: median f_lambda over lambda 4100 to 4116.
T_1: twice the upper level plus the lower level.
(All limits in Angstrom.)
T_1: 3.37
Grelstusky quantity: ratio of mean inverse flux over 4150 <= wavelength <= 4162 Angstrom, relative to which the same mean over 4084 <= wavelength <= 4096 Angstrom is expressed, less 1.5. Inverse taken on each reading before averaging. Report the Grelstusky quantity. -0.53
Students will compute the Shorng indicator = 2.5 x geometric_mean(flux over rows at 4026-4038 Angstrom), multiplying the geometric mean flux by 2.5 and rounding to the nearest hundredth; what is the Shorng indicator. 2.99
